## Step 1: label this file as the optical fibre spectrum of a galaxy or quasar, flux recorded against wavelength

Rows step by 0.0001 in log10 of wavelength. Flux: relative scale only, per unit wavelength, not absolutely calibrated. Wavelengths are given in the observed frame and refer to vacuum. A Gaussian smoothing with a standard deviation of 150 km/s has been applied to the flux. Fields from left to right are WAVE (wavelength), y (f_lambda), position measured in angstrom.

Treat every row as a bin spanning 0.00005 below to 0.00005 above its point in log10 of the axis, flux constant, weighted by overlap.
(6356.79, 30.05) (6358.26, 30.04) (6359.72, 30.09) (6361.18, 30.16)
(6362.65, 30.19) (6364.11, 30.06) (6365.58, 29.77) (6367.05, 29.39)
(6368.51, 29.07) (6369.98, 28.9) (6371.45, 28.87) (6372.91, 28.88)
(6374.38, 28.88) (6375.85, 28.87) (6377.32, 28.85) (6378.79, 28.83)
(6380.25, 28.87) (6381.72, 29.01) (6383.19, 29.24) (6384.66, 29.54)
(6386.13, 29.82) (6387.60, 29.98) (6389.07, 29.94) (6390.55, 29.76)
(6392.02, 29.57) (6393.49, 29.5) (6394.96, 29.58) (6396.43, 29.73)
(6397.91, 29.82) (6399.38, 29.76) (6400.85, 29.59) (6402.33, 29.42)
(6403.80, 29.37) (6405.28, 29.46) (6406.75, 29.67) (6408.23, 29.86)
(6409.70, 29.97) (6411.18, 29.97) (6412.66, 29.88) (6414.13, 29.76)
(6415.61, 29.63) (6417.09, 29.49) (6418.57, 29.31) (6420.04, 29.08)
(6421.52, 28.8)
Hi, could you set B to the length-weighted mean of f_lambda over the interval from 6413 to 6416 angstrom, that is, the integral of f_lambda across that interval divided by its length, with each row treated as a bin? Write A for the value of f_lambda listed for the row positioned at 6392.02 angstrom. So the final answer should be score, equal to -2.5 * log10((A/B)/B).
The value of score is 3.69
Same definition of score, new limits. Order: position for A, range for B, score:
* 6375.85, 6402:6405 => 3.69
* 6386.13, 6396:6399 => 3.68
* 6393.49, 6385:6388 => 3.70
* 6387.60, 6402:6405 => 3.65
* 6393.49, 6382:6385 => 3.66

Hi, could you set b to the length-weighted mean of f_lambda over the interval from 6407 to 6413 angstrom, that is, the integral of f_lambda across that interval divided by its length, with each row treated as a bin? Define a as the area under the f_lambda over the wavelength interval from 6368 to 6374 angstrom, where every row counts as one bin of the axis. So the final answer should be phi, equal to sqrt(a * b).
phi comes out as 72.0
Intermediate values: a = 173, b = 29.9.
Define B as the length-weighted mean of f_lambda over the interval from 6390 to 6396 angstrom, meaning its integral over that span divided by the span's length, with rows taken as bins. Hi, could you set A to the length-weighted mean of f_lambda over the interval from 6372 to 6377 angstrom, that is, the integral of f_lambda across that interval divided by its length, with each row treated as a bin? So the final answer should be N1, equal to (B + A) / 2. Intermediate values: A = 28.9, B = 29.6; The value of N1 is 29.3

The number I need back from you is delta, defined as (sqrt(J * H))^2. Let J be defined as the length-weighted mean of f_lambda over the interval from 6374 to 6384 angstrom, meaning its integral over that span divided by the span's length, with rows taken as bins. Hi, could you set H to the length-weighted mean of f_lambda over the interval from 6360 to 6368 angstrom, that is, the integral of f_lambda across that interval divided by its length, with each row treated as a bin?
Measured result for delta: 866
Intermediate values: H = 29.9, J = 28.9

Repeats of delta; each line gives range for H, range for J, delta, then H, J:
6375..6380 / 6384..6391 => 860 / 28.9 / 29.8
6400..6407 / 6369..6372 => 851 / 29.5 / 28.8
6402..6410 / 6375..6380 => 856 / 29.6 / 28.9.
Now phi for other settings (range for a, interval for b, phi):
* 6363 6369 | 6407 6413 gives 72.9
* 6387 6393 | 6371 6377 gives 71.8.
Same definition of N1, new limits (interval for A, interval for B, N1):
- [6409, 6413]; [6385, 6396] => 29.8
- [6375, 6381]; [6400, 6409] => 29.2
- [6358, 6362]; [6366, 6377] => 29.6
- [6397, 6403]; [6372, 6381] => 29.3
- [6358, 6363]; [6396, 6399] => 29.9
